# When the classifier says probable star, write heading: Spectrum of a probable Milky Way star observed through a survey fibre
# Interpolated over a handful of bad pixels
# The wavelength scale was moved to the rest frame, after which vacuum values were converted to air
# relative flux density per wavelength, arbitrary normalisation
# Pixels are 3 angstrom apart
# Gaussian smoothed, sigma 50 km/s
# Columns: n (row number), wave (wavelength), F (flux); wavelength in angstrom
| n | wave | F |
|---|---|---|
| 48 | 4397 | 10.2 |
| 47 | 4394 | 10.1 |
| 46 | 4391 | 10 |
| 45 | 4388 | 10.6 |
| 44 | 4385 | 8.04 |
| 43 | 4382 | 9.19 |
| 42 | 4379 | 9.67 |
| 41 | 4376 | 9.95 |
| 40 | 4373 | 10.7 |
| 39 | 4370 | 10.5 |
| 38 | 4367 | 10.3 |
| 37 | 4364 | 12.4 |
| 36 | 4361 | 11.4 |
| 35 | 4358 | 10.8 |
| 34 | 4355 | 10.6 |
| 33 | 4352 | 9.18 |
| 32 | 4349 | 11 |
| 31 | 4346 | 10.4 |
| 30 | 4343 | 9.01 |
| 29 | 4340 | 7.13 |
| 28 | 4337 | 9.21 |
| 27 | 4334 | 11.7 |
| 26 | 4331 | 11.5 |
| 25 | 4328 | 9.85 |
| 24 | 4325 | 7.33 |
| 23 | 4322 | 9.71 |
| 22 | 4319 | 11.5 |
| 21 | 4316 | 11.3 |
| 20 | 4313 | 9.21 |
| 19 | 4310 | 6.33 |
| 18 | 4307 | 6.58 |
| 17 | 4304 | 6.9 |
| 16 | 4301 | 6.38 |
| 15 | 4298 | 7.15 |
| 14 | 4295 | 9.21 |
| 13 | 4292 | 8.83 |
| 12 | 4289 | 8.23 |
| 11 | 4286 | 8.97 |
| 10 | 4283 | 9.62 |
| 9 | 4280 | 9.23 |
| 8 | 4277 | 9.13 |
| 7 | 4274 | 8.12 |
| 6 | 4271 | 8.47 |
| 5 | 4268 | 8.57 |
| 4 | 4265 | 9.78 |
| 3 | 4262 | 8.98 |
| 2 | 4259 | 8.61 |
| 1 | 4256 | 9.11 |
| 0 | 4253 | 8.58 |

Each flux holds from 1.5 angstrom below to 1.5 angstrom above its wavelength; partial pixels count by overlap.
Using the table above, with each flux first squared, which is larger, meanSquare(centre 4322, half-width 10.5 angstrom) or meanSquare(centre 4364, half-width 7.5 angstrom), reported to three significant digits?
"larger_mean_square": 123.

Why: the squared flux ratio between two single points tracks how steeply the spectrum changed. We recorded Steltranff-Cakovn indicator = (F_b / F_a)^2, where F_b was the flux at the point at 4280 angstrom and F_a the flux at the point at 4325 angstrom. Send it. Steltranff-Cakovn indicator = 1.59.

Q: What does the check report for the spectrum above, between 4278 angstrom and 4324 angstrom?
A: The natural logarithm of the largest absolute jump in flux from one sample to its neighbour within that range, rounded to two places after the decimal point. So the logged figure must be 1.06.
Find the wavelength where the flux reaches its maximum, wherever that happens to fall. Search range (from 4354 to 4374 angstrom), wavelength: 4364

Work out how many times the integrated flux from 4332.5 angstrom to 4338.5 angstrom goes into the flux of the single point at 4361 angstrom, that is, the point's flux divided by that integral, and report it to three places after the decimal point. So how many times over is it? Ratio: 0.182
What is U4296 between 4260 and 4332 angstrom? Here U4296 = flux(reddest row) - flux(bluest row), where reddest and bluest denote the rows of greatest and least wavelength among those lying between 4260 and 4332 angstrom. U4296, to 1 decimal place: 2.5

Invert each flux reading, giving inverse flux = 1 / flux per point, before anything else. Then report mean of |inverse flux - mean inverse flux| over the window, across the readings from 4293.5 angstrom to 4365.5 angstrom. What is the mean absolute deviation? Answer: 0.021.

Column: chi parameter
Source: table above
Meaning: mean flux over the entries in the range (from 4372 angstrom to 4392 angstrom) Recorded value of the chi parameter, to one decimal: 9.7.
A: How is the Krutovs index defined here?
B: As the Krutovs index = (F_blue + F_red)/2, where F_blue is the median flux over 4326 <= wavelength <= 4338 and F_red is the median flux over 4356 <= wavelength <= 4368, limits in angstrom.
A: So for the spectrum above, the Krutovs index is 10.9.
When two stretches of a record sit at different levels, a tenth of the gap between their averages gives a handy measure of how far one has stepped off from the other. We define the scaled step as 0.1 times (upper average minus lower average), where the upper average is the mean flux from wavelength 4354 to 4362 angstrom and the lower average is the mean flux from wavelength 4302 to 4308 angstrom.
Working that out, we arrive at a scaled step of 0.42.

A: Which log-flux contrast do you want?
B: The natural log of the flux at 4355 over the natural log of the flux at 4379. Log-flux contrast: 1.04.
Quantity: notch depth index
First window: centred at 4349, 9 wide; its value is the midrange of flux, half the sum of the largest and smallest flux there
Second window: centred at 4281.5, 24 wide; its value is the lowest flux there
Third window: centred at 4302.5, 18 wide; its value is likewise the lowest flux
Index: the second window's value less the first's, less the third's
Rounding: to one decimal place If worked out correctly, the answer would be -8.3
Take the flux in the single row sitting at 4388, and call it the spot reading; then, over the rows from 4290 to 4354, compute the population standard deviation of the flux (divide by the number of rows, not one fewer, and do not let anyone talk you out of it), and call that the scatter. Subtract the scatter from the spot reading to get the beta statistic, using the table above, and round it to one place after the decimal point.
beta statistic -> 8.8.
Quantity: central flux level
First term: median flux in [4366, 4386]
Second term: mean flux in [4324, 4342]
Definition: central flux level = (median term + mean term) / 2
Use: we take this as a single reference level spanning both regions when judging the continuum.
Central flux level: 9.7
